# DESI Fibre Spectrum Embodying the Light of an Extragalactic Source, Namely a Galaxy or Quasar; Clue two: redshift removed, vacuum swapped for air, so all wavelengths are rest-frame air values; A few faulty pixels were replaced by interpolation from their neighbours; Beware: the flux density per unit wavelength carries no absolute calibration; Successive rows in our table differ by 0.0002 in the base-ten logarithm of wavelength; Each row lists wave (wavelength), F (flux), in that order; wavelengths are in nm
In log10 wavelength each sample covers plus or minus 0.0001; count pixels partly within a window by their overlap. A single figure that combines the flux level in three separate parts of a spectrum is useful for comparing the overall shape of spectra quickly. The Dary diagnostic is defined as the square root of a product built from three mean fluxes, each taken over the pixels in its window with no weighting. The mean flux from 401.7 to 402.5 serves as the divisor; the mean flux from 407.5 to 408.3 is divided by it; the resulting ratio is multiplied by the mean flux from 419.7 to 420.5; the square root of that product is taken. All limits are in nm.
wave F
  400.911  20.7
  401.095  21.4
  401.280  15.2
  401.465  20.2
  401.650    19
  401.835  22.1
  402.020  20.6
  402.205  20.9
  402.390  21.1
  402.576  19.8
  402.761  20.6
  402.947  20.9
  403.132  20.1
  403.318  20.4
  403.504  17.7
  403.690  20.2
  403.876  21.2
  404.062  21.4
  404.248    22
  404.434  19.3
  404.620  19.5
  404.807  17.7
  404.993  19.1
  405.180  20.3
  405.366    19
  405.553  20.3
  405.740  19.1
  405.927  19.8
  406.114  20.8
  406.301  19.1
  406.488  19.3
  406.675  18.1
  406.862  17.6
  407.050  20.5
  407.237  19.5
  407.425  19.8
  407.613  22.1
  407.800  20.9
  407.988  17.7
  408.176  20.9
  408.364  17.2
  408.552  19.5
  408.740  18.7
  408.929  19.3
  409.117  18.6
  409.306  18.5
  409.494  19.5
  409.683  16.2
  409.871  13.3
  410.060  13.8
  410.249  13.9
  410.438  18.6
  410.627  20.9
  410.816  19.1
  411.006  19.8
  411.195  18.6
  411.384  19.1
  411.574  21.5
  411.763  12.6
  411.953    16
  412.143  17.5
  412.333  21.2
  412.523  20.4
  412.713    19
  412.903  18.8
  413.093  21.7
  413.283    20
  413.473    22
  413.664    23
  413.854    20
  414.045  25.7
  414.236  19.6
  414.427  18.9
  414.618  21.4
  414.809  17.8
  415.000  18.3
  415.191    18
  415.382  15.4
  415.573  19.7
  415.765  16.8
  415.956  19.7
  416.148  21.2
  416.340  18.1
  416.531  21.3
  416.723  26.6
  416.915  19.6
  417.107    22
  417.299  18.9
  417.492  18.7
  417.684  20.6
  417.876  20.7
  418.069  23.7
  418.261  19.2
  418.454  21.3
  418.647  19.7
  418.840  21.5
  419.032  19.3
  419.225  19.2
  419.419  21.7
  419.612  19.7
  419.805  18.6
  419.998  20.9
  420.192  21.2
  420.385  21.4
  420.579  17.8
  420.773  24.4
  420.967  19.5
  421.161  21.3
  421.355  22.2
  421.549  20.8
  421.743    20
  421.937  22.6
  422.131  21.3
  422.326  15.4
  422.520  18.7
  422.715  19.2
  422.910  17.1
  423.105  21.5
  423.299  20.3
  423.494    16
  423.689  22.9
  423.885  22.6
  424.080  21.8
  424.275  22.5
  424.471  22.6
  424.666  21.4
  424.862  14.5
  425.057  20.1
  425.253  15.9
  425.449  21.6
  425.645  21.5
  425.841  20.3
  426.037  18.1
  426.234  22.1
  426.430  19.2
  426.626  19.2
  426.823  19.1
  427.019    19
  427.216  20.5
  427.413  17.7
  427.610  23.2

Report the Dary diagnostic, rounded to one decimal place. 4.4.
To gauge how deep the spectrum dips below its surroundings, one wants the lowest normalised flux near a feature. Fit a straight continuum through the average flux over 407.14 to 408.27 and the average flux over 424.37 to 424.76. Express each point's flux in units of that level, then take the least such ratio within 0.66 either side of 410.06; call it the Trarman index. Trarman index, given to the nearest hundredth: 0.65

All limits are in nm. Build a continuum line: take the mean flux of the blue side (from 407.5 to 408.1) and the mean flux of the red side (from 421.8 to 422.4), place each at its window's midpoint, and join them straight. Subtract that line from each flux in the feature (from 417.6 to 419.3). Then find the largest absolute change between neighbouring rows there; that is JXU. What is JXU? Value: 4.5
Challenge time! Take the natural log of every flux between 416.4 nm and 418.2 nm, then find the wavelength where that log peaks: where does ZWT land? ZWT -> 416.723 nm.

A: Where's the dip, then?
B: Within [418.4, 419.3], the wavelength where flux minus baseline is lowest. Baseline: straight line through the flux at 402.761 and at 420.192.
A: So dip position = 419.225 nm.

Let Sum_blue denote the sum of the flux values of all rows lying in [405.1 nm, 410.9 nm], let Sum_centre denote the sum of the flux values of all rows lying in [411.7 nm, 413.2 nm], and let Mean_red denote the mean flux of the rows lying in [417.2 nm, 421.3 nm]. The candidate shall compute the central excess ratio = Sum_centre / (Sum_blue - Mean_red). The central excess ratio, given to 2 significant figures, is 0.26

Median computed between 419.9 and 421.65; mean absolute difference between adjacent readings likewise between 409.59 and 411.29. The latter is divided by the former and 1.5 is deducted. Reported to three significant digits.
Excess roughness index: -1.42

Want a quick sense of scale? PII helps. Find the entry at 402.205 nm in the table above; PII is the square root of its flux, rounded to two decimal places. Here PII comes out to 4.57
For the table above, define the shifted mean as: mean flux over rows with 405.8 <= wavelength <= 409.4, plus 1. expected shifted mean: 20.4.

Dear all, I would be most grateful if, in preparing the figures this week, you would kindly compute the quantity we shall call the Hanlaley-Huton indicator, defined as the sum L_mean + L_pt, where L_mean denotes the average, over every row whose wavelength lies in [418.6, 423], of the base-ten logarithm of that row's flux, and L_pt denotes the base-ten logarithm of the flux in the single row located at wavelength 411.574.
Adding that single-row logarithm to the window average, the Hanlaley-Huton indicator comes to 2.63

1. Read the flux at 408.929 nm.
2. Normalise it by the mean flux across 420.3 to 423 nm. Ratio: 0.96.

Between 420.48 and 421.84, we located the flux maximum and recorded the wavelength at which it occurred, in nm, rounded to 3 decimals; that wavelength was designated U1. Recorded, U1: 420.773 nm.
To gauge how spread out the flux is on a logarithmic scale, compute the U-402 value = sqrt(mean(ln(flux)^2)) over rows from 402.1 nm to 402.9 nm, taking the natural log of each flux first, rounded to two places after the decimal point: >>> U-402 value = 3.03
